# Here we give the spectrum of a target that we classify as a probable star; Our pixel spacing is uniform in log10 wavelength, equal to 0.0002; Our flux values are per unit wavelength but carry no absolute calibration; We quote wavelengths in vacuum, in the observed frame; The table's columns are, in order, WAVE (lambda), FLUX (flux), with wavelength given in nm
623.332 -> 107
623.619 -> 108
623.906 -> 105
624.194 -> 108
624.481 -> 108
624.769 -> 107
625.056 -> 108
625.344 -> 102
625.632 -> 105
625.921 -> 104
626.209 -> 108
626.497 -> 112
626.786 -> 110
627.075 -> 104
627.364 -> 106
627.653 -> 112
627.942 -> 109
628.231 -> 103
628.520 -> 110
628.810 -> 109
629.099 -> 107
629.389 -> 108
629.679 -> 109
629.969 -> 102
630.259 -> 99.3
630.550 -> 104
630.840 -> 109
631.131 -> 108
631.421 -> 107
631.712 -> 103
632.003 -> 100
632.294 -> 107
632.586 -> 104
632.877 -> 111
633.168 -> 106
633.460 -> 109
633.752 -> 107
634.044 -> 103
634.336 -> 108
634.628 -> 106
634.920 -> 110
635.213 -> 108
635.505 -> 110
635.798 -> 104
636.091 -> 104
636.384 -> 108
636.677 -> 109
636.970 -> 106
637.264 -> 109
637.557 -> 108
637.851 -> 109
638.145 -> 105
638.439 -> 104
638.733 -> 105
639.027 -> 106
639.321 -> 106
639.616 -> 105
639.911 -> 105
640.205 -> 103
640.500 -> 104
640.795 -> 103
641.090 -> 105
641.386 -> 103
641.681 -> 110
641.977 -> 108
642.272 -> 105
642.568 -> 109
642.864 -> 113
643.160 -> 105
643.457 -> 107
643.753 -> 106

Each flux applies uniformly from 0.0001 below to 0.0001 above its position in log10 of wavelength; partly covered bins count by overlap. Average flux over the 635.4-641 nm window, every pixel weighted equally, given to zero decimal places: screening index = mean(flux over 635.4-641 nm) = 106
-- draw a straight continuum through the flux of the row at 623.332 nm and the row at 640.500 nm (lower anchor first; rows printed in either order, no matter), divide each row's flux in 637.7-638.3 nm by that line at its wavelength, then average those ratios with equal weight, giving 1.02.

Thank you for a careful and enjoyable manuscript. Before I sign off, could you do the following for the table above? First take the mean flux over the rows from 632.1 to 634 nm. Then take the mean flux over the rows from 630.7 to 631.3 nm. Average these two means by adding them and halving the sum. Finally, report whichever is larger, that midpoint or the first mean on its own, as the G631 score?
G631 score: 108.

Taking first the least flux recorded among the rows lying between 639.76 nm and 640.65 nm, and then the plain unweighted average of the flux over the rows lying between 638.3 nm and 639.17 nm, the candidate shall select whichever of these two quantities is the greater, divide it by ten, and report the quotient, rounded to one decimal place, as 10.5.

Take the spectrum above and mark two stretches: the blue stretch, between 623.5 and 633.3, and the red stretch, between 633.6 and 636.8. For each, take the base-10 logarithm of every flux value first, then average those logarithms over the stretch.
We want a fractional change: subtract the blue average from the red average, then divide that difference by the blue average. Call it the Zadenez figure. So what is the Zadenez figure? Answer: 0.001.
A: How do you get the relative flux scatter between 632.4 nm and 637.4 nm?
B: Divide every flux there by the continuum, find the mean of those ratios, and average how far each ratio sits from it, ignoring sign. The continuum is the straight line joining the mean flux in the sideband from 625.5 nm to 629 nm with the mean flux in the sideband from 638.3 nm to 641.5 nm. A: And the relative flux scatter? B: 0.020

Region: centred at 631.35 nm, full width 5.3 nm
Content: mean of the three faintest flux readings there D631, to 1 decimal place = 100.4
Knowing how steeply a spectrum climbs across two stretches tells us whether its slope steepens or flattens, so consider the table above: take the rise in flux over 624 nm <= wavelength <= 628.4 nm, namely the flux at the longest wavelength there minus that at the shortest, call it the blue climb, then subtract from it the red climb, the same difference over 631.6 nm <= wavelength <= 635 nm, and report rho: -12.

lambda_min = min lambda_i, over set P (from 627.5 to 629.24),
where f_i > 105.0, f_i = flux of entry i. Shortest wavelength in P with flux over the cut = 627.653 nm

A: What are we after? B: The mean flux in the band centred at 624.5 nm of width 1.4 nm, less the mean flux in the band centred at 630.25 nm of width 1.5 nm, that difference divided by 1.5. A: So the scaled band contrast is 1.7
